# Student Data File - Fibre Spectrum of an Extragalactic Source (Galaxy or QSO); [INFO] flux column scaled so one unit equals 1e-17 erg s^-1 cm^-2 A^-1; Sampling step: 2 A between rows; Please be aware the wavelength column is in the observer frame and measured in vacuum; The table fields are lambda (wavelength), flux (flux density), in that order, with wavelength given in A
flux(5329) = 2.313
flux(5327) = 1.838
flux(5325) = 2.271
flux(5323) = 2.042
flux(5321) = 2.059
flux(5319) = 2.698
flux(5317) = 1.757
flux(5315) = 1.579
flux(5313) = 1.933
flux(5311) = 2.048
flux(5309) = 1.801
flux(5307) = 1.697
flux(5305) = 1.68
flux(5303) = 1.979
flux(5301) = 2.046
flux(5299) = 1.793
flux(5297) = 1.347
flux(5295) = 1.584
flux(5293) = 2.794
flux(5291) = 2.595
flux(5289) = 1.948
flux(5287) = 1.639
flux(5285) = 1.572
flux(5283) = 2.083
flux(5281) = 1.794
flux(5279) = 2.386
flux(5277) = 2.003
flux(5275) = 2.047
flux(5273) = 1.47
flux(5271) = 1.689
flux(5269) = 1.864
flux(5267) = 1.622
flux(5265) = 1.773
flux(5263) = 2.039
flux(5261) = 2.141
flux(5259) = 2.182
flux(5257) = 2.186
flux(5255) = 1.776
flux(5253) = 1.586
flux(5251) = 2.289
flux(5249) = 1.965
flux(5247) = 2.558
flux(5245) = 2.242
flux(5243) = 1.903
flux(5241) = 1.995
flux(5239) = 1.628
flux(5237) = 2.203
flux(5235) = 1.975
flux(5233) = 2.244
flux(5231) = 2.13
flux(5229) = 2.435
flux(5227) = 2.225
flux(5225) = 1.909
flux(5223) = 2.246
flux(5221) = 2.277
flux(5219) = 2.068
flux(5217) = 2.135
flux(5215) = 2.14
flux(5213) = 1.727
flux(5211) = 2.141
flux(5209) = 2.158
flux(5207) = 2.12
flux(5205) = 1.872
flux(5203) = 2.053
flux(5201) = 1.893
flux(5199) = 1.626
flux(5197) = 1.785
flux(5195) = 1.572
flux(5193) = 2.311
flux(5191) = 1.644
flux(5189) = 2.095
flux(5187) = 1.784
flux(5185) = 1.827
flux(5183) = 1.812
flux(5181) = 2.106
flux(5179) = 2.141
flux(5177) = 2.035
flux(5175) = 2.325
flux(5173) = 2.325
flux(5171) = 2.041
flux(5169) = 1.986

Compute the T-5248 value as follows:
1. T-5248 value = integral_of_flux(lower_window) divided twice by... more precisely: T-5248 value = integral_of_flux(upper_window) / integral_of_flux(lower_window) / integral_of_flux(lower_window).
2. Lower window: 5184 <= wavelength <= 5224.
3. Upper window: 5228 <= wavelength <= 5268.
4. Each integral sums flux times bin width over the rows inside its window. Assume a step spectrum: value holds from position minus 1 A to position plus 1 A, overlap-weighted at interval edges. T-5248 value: 0.0131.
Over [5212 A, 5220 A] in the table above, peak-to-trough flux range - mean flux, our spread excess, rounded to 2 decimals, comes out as -1.60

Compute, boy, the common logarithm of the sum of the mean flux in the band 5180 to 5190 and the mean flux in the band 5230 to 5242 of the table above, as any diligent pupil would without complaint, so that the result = 0.597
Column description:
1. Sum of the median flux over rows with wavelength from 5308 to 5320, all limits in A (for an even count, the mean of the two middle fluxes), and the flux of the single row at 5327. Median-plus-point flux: 3.7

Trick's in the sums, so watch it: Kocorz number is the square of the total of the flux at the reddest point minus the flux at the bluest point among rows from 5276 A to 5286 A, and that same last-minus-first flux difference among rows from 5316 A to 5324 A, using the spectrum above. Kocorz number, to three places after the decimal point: 0.021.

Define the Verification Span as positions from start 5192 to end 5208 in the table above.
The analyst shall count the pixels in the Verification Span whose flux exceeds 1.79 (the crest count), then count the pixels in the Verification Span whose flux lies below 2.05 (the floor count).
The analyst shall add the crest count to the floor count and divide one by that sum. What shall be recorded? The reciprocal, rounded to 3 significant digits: 0.100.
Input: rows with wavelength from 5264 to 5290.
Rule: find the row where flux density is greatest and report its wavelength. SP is 5279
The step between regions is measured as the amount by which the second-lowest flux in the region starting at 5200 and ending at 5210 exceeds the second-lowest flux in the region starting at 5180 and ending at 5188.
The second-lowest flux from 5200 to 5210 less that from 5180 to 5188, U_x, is 0.1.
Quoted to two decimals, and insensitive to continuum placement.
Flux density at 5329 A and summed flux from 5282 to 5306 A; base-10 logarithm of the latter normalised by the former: 1.00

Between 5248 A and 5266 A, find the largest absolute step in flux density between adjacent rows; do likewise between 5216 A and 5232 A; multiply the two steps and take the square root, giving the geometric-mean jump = 0.49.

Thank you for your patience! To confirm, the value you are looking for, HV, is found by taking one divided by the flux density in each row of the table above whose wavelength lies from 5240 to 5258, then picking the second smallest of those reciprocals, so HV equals 0.44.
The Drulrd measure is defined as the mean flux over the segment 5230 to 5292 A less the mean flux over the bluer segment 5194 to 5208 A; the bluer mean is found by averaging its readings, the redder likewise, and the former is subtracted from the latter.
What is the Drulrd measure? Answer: 0.14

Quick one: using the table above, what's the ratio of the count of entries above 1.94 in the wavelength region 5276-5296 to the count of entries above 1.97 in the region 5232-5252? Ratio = 0.86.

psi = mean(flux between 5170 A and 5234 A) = 2.04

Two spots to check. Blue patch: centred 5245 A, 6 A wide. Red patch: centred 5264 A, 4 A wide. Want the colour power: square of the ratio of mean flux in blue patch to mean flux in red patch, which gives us 1.4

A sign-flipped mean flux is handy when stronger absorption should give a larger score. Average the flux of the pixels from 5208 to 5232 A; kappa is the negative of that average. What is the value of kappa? -2.13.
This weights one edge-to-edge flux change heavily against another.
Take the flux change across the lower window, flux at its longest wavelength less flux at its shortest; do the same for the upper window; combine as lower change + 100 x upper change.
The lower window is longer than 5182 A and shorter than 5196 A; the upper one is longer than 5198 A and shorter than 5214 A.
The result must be 10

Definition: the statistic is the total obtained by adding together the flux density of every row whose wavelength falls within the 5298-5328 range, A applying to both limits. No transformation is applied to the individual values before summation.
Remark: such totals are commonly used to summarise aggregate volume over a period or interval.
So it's 29.2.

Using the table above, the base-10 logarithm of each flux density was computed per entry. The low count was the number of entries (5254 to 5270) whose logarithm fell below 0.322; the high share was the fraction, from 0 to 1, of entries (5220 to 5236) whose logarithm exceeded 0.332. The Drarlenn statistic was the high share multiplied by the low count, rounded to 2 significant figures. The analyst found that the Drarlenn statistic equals 3.1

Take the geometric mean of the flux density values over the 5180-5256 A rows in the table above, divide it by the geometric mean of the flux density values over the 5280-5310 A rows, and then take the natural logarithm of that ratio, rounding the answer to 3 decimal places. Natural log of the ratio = 0.072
